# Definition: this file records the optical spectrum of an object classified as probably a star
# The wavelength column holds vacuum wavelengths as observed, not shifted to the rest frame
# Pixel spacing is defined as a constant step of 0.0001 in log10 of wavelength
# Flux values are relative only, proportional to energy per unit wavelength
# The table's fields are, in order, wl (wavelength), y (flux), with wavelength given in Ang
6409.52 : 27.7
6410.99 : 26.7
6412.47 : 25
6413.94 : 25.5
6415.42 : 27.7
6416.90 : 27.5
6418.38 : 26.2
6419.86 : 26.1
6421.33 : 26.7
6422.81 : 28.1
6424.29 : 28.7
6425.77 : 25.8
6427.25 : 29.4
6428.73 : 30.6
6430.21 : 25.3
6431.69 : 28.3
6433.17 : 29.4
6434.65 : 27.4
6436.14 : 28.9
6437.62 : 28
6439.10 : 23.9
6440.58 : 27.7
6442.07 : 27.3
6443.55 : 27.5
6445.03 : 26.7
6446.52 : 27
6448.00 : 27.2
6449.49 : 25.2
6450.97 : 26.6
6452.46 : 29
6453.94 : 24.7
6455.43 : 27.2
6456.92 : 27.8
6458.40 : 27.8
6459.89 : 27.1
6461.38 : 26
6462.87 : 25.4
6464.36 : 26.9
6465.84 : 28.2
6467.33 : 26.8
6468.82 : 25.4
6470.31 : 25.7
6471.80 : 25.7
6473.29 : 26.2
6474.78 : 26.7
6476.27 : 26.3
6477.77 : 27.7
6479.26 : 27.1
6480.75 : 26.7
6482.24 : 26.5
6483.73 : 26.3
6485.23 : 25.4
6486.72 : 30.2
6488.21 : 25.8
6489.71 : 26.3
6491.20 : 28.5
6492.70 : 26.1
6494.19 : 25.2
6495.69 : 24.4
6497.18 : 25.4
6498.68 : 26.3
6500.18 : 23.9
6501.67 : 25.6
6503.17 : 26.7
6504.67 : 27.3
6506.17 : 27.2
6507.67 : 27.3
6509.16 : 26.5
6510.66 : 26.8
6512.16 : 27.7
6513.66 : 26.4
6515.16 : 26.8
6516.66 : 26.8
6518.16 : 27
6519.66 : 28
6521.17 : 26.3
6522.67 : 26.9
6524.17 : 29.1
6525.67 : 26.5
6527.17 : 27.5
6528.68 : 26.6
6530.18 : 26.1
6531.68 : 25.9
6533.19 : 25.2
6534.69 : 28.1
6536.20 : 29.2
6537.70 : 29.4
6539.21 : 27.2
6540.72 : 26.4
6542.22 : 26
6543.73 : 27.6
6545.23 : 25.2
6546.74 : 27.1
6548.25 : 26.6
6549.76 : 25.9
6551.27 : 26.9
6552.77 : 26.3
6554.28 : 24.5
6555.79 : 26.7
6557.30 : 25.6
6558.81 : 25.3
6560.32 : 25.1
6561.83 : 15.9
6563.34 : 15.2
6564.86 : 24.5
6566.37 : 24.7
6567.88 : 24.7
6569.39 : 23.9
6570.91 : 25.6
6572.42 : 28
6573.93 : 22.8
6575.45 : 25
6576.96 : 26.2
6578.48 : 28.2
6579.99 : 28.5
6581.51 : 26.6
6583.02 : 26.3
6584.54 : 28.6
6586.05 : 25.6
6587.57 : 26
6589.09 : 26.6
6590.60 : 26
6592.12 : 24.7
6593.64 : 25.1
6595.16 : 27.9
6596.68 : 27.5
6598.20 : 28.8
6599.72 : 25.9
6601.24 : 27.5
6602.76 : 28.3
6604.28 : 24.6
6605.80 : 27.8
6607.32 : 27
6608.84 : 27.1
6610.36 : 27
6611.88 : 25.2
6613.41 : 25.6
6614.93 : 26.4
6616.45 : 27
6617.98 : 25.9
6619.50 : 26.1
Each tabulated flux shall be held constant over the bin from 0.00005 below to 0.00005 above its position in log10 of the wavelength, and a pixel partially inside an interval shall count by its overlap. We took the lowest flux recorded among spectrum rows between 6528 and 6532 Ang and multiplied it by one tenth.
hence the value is 2.59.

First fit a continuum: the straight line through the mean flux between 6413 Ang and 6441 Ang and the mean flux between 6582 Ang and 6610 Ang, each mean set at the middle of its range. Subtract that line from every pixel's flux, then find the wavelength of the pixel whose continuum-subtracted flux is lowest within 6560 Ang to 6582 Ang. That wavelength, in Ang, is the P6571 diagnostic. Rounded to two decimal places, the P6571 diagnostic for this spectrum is 6563.34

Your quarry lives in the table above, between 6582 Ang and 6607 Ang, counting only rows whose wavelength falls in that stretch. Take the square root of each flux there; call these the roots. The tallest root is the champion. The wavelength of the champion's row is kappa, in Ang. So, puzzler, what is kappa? 6598.20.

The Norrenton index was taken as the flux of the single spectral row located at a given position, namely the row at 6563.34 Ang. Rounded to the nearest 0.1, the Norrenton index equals 15.2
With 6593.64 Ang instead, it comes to 25.1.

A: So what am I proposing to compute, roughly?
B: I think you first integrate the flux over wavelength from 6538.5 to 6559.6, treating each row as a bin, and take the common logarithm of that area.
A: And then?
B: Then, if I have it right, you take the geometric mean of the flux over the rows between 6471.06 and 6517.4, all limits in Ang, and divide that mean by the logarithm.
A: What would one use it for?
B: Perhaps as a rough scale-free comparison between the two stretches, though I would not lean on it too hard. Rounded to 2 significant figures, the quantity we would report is 9.7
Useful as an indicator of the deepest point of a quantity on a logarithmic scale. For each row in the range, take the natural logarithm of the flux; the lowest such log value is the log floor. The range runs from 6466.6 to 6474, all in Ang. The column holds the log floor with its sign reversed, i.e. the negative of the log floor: -3.23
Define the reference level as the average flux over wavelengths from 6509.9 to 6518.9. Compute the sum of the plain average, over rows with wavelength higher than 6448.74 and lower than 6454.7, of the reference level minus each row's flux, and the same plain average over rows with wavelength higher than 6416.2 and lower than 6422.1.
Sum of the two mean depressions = 0.8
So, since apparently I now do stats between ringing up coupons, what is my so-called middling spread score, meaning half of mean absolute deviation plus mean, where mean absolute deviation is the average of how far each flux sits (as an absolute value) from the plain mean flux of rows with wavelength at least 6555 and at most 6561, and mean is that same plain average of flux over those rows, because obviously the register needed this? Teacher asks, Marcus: 13.1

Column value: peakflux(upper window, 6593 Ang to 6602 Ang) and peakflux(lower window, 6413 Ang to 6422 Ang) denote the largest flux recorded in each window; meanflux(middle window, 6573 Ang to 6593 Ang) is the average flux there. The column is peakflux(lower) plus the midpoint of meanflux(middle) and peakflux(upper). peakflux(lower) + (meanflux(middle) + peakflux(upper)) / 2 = 55.2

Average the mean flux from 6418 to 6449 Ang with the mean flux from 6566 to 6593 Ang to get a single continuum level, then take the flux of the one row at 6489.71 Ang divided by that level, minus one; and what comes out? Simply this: -0.016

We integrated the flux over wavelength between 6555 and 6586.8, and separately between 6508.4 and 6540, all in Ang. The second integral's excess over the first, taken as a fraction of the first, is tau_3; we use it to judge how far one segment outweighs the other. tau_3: 0.08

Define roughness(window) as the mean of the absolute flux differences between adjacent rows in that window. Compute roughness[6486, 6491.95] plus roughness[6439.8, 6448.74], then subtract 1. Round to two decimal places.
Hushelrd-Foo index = 1.75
